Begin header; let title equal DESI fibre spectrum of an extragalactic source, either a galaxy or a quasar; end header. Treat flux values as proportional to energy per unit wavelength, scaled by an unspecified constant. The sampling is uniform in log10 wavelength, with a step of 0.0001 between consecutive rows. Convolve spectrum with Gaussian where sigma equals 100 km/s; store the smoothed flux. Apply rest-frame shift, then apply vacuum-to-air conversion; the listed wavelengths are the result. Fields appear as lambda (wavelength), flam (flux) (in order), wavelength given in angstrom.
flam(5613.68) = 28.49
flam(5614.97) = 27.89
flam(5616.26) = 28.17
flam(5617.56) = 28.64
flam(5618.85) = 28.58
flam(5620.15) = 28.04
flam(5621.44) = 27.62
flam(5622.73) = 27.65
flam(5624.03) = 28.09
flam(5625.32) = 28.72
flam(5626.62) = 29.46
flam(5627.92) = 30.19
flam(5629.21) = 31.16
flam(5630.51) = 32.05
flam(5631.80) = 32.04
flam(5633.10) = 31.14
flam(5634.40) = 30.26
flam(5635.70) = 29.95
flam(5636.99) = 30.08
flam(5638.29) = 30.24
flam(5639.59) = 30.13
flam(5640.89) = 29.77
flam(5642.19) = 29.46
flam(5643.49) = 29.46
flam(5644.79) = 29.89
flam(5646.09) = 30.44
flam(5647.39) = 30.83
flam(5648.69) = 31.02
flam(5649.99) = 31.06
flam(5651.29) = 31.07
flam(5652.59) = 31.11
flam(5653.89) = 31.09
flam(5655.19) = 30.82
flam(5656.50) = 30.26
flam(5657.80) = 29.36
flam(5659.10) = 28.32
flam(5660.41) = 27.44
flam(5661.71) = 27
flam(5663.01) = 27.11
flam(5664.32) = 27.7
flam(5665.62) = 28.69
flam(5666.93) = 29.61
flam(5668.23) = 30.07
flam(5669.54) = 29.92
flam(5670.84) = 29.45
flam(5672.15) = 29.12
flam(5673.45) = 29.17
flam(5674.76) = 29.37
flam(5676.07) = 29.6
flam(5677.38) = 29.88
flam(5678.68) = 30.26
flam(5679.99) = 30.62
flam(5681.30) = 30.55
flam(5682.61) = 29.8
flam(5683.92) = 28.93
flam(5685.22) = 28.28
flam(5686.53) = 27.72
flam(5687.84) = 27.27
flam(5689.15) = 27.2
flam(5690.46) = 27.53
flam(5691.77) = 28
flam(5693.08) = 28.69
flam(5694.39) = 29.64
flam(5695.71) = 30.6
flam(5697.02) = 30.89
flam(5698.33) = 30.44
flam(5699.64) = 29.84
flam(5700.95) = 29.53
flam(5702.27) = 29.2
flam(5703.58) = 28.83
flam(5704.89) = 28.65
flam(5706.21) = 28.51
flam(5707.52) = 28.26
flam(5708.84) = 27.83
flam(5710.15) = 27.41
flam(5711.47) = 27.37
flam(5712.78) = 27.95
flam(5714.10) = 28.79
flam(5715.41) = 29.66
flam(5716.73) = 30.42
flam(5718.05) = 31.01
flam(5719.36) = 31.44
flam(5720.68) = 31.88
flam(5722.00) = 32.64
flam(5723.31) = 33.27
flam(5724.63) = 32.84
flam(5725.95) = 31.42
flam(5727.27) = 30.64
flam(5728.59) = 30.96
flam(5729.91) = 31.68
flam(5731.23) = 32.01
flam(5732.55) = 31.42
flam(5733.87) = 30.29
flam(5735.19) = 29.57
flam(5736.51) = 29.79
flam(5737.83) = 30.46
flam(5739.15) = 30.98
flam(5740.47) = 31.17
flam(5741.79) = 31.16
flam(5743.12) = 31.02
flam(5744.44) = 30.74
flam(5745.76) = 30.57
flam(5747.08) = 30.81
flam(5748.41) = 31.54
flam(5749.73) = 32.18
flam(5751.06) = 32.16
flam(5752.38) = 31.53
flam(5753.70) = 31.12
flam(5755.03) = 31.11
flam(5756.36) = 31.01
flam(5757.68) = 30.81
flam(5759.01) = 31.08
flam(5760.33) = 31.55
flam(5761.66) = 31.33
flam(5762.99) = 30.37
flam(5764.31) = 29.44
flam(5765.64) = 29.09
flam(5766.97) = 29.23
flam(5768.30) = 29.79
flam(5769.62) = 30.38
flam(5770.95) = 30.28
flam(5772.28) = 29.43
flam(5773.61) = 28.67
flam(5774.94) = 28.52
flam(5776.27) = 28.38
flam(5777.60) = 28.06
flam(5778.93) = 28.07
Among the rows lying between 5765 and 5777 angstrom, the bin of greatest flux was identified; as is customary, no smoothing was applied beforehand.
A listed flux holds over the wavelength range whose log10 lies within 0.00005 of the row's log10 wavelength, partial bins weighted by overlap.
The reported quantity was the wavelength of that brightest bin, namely 5769.62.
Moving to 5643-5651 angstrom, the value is 5649.99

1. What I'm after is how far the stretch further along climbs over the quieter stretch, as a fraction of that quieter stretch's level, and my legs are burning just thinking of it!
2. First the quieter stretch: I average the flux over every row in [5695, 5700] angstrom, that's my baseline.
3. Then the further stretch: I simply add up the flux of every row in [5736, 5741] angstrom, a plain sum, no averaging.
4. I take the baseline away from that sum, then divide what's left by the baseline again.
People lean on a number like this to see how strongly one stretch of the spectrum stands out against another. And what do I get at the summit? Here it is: 3.0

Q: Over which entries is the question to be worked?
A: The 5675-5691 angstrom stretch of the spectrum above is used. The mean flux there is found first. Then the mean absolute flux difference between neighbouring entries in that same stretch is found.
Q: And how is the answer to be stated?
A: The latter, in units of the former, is 0.0150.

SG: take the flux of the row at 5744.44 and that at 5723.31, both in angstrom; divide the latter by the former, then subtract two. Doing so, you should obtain -0.92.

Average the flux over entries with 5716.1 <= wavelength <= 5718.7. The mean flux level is 30.7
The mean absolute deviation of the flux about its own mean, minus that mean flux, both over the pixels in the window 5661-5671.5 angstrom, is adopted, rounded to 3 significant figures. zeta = -27.6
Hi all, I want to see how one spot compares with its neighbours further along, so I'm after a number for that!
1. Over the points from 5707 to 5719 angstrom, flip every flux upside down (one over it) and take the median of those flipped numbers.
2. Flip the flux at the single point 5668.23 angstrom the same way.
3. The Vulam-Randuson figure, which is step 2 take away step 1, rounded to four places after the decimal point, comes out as -0.0021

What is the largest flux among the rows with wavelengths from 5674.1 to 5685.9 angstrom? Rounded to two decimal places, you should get 30.62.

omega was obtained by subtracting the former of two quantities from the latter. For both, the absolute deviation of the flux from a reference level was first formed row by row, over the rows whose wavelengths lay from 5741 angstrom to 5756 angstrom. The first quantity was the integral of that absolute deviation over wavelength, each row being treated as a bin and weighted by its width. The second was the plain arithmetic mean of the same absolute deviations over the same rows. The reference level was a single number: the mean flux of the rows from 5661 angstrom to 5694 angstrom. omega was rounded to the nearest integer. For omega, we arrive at -33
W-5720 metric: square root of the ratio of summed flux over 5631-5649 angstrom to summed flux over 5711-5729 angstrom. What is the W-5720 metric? 0.99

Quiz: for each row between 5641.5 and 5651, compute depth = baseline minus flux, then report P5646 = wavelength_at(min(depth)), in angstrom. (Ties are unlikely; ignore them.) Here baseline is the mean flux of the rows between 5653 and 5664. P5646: 5649.99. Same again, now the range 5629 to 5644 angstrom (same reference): 5630.51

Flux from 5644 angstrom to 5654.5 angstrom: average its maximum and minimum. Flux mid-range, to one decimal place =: 30.5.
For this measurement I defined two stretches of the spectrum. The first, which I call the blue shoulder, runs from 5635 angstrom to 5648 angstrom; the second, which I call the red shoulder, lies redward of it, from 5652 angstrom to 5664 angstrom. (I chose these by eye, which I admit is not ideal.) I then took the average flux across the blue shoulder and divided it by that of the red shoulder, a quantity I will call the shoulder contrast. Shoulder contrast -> 1.03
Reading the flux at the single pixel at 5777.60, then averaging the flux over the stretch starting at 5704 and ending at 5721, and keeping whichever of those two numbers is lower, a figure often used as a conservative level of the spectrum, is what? 28.1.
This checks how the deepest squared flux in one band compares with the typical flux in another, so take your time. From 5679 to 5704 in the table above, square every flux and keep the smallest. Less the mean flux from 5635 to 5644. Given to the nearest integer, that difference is 710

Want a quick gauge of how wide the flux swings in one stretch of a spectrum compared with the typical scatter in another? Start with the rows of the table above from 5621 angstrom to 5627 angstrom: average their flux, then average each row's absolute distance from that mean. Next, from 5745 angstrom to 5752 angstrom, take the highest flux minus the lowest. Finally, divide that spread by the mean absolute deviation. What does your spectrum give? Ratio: 2.6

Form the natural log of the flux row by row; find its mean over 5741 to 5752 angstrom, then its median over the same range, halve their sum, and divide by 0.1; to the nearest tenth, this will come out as 34.4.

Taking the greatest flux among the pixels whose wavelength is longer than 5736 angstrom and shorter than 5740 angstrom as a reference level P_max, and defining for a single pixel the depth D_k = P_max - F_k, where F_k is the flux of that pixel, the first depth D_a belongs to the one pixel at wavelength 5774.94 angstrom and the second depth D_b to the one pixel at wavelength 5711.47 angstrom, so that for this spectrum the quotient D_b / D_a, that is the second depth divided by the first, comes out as 1.47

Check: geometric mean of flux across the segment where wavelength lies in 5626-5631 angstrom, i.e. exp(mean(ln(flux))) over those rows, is 30.7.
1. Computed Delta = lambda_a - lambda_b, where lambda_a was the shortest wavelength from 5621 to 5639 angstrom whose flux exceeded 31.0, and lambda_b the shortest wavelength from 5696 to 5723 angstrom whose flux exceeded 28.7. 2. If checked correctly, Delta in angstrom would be -67.8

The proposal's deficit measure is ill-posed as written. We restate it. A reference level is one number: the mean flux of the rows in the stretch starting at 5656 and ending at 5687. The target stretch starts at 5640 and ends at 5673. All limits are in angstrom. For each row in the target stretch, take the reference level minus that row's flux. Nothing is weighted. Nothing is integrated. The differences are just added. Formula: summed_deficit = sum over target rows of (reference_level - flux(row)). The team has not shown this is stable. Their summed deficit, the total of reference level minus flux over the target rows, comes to -13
